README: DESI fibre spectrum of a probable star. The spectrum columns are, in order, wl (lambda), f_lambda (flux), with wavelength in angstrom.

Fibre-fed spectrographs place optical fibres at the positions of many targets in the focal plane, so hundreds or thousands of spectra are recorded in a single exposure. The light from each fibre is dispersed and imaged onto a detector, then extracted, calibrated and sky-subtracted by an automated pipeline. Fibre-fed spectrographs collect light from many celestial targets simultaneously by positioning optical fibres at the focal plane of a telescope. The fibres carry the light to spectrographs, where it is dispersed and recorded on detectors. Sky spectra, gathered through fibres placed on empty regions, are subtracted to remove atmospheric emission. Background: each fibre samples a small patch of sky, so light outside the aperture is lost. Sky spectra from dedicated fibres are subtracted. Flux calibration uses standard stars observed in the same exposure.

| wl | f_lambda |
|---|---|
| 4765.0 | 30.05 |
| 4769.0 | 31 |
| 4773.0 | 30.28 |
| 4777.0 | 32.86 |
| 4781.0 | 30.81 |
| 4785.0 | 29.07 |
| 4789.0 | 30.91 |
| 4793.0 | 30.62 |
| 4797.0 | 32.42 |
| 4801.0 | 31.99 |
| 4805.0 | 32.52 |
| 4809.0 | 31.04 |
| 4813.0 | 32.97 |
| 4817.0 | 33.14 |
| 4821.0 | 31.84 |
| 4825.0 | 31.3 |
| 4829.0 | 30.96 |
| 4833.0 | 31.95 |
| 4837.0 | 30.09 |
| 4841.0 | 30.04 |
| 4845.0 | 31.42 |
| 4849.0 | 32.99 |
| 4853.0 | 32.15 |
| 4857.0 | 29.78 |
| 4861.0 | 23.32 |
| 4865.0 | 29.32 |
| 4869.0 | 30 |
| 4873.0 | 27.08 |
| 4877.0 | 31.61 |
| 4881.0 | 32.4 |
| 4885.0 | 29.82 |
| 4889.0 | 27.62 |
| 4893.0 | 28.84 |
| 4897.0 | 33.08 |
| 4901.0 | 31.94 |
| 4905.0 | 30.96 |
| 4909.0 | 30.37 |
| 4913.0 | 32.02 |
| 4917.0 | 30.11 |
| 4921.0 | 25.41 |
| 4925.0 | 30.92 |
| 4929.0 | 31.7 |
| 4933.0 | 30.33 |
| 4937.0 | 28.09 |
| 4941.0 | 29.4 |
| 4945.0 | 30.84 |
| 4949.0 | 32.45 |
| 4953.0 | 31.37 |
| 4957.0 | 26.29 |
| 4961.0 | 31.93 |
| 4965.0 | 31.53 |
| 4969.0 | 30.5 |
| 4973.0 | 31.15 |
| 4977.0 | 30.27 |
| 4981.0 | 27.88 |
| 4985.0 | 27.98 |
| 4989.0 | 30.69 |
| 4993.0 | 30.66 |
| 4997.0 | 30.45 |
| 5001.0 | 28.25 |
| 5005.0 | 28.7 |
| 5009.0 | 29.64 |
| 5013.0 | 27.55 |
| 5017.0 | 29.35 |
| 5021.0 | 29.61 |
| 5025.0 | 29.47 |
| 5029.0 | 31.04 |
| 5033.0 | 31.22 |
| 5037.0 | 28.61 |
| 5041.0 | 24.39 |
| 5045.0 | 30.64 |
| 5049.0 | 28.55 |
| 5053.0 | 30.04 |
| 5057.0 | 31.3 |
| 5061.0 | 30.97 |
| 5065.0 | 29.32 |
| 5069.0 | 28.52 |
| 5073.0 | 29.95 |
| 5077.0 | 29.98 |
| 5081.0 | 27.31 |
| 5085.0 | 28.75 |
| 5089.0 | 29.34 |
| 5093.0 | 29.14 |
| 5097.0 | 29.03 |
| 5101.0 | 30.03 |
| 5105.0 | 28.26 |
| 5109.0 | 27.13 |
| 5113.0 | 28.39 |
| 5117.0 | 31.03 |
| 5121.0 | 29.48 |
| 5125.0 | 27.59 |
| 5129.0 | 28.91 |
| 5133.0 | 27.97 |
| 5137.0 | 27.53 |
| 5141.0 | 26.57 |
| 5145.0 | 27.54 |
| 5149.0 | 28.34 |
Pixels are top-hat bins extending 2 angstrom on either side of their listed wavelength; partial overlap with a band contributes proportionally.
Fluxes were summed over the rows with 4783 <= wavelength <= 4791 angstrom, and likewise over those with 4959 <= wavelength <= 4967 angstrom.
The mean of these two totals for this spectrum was 61.7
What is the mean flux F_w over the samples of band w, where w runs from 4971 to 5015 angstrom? 29.4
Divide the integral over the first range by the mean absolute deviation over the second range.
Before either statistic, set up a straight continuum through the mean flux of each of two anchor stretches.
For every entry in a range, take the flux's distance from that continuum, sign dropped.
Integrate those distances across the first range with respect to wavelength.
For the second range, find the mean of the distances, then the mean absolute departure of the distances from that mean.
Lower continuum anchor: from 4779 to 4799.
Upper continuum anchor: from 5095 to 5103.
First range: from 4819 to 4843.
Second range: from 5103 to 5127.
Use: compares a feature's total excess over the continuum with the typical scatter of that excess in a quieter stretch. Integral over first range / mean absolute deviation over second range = 32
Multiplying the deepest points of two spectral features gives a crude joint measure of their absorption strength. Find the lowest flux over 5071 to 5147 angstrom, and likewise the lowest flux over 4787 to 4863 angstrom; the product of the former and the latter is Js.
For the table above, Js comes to 620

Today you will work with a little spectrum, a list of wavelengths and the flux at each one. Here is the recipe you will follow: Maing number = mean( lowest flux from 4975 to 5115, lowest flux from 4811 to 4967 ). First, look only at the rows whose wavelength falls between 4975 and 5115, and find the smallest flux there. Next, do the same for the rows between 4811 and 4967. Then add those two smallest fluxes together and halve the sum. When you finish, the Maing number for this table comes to 23.9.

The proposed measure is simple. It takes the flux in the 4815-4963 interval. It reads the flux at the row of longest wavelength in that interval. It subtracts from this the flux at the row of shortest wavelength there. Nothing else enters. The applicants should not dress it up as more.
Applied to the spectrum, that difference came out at -1.2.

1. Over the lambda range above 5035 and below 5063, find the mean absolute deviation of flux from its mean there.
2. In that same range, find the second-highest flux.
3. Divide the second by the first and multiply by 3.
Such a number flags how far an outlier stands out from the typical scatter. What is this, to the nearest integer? 53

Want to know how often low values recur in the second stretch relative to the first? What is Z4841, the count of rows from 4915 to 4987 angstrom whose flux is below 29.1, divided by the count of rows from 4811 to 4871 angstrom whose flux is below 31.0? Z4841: 0.71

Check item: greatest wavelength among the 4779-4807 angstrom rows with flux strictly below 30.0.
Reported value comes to 4785.0 angstrom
